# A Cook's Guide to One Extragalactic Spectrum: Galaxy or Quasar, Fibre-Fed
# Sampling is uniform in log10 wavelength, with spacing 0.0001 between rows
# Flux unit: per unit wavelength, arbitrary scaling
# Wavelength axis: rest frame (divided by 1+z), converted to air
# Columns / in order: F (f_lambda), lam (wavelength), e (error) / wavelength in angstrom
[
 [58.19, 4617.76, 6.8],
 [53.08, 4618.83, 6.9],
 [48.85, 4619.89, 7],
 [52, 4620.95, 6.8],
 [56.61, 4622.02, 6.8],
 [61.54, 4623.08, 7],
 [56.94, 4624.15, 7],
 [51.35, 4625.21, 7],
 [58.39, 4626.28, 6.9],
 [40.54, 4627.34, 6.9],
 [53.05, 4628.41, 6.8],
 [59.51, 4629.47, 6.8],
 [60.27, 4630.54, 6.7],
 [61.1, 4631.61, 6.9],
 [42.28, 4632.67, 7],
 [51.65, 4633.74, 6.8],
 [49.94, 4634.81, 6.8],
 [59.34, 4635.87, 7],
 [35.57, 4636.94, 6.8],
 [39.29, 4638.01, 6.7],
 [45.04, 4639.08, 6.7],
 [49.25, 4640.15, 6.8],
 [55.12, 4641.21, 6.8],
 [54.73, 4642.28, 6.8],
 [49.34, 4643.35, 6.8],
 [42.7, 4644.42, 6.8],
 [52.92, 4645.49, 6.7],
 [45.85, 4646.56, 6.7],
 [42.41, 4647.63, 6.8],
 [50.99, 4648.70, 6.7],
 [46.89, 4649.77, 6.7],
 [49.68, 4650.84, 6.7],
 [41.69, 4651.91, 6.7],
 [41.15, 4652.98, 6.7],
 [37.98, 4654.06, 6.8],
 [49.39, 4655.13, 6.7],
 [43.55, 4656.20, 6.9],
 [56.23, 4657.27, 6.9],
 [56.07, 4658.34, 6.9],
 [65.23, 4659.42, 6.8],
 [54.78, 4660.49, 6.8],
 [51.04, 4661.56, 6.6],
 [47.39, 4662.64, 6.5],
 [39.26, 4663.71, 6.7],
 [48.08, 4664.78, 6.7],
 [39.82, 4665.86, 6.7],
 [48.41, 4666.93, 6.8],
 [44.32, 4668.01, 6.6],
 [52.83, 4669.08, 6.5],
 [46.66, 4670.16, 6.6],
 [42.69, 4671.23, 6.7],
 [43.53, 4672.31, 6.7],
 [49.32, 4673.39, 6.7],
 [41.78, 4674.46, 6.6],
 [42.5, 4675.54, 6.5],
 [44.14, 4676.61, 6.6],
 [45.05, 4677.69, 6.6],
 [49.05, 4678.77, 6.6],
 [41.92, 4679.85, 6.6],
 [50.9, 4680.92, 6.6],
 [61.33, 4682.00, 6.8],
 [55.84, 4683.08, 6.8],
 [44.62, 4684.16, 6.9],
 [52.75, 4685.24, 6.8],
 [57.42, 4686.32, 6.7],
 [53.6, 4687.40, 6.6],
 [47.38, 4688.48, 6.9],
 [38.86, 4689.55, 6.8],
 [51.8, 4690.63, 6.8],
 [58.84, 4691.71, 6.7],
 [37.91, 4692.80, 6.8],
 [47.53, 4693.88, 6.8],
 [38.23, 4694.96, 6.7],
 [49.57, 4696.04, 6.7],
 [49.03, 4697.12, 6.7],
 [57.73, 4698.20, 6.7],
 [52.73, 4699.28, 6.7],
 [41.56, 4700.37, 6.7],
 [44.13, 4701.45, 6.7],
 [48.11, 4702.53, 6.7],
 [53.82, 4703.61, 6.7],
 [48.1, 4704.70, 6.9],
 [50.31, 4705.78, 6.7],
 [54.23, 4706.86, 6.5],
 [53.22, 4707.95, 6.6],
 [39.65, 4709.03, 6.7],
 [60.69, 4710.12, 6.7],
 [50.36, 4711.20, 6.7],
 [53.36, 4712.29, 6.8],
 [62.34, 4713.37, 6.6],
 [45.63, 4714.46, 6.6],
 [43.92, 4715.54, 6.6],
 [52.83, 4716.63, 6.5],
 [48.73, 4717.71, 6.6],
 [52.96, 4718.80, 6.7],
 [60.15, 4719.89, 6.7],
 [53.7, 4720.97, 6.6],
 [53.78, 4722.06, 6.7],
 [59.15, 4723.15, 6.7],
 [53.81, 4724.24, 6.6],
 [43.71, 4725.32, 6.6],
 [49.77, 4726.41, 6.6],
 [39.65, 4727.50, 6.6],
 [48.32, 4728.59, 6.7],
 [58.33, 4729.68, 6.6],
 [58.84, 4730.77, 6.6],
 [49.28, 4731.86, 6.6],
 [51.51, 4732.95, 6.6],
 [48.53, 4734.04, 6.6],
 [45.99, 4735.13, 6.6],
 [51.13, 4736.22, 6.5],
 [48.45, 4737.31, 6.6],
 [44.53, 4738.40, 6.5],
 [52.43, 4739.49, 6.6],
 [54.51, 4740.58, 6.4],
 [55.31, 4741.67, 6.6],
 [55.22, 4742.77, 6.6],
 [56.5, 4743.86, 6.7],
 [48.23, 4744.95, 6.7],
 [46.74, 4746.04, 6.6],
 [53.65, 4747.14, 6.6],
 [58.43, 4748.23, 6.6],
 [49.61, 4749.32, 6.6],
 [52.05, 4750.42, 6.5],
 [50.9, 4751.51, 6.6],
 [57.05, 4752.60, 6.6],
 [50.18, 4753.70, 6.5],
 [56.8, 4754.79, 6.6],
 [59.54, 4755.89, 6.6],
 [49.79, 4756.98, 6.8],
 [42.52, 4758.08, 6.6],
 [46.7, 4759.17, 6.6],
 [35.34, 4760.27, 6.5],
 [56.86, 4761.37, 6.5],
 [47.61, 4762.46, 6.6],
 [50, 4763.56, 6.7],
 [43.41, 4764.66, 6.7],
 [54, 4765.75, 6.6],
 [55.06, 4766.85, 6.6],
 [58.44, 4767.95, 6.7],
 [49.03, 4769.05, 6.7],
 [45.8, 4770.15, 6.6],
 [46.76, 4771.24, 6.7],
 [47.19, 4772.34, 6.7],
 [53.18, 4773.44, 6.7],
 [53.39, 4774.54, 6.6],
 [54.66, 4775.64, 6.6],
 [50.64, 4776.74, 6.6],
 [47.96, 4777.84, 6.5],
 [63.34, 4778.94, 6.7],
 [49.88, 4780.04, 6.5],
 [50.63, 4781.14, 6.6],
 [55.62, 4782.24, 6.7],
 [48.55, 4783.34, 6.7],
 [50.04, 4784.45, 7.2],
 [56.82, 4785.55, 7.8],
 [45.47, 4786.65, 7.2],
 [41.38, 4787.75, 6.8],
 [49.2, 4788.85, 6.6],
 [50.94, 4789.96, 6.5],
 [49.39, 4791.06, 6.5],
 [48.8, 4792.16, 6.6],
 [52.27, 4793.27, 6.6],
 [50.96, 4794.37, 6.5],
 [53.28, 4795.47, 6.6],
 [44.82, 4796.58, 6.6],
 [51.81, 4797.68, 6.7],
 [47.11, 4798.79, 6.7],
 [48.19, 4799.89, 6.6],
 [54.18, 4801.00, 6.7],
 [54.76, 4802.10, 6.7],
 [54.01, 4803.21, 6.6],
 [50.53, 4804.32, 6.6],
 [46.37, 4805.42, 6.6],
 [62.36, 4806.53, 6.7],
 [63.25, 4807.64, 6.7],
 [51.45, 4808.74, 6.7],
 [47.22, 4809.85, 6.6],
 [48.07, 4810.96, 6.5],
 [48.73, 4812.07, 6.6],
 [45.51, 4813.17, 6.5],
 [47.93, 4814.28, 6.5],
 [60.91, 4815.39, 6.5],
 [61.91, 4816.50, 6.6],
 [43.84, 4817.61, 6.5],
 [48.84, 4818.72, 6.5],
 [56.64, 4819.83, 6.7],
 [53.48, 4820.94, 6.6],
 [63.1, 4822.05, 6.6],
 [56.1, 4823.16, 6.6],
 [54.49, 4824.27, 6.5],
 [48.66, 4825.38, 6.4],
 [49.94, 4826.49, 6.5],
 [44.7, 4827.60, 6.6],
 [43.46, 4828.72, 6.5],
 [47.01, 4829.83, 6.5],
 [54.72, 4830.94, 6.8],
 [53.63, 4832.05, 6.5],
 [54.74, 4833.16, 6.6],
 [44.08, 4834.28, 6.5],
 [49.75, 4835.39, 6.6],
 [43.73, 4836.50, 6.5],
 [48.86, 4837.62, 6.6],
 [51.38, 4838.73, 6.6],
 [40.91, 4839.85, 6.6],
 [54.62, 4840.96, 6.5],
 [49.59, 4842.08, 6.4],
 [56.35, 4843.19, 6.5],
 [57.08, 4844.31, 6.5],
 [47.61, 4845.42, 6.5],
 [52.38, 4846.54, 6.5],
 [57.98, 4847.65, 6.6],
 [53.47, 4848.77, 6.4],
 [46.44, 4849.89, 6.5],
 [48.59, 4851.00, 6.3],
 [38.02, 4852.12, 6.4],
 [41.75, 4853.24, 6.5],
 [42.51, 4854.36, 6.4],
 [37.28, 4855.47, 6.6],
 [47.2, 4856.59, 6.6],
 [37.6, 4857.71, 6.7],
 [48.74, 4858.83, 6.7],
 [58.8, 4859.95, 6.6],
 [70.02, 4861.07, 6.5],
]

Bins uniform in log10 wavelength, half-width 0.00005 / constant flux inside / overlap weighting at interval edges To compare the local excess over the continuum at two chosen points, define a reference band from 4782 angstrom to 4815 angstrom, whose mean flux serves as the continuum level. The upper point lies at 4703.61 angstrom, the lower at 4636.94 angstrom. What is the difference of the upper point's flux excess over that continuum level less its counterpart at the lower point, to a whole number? 18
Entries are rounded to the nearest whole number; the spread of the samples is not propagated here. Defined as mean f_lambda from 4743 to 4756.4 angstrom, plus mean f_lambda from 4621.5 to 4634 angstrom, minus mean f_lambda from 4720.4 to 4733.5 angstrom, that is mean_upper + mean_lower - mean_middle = 56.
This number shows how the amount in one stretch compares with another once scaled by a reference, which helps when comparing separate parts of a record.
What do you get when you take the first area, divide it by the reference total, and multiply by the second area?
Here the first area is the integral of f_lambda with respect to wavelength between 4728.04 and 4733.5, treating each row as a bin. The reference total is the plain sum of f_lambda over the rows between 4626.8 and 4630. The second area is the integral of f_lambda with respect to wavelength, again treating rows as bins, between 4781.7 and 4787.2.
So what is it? 535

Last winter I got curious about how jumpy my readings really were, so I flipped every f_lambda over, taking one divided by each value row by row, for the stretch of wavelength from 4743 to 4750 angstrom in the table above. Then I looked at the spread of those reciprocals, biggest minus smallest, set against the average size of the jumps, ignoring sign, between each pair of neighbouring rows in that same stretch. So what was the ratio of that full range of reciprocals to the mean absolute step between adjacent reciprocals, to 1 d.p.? 1.9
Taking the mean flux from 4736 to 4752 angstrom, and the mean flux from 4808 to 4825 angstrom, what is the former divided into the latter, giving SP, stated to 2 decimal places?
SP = 1.01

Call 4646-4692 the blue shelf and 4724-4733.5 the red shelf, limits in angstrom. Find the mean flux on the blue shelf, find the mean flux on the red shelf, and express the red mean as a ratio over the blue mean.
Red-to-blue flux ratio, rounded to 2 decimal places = 1.04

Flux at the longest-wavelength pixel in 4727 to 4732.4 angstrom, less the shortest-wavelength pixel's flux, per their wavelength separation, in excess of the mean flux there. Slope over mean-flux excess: -48.7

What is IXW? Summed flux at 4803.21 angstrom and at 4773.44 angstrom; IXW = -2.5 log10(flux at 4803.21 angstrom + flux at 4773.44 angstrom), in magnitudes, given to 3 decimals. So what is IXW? -5.075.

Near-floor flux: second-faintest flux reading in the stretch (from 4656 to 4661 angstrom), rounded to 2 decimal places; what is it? 54.78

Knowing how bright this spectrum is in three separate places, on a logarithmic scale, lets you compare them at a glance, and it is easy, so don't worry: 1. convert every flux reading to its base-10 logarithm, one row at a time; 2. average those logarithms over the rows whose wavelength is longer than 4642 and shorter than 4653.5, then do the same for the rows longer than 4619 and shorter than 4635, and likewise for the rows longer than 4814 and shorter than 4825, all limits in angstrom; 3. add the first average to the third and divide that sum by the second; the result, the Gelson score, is 1.97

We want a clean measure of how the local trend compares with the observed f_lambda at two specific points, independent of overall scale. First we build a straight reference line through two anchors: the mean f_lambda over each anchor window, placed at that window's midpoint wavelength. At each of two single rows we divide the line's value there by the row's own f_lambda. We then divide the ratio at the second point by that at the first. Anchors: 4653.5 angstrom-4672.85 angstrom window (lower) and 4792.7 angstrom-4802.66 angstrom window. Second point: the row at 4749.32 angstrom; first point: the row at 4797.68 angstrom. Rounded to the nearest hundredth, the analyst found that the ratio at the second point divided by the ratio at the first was 1.02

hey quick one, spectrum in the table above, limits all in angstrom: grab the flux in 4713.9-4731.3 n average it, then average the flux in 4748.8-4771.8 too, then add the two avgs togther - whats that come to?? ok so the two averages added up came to 102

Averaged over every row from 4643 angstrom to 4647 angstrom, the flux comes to 47.7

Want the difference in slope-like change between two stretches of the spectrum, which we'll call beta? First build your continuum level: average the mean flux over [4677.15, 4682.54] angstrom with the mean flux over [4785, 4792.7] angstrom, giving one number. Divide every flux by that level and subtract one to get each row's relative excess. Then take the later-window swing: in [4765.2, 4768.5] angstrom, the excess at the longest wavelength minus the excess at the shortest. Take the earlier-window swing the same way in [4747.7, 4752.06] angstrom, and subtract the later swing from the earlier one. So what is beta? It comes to -0.24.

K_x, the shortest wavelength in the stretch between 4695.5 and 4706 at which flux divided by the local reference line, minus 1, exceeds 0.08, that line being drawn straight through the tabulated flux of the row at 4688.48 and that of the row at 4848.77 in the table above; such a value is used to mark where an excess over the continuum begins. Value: 4698.20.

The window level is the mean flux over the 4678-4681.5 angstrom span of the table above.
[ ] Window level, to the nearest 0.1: 47.3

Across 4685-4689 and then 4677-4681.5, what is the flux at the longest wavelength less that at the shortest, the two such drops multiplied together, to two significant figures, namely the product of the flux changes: -31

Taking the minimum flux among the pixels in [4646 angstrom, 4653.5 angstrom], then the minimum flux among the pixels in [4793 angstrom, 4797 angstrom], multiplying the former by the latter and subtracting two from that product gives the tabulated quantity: 1842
